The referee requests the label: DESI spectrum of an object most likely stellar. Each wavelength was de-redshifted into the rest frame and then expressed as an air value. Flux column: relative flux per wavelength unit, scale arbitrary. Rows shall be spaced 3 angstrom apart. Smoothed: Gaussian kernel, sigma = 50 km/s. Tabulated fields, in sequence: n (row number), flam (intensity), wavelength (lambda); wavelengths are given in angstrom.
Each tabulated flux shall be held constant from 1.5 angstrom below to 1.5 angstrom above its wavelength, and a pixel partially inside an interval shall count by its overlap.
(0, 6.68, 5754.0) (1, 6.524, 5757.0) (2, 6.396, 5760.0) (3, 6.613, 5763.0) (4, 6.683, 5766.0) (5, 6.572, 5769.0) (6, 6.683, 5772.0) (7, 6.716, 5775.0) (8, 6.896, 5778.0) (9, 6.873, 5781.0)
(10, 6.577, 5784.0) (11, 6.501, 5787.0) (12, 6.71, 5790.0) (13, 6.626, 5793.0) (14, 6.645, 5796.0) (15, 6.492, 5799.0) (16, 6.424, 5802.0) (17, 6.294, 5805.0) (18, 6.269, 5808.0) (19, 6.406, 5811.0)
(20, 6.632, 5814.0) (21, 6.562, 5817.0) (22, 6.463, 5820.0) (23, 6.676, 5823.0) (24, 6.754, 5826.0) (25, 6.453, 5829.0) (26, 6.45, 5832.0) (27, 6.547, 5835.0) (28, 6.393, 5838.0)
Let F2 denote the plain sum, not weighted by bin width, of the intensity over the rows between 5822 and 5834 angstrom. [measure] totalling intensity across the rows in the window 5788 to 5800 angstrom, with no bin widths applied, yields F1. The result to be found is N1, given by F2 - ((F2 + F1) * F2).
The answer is -1364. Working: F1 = 26.5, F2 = 26.33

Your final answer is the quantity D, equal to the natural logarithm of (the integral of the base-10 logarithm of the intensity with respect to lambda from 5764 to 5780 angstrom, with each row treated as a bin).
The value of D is 2.58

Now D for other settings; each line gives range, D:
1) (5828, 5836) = 1.87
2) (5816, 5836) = 2.79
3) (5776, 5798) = 2.90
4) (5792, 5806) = 2.43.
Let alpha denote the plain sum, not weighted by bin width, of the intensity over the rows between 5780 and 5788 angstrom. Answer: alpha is 20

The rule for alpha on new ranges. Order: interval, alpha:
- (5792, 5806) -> 32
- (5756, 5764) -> 20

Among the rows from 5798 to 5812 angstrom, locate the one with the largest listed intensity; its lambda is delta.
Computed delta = 5799.0 angstrom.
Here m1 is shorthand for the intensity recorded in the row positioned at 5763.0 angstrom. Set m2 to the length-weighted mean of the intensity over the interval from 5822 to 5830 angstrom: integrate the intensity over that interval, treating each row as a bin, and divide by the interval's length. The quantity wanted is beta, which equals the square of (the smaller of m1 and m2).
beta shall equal 43.7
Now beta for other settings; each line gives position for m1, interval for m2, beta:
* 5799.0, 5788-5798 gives 42.1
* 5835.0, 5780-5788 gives 42.9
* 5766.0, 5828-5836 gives 42.0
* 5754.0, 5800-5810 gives 40.2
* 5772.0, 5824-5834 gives 43.0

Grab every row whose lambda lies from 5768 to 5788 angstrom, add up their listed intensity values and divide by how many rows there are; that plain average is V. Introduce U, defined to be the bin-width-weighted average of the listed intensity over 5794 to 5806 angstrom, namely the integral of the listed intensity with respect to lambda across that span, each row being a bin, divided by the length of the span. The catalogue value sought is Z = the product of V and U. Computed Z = 43.3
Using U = 6.48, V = 6.69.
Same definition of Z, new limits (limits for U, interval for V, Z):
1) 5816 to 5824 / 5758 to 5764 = 42.7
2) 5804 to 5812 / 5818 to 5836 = 41.4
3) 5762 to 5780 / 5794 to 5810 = 43.1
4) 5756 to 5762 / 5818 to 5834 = 42.4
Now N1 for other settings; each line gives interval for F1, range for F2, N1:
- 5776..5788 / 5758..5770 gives -1369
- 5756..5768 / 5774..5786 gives -1415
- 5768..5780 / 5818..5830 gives -1376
